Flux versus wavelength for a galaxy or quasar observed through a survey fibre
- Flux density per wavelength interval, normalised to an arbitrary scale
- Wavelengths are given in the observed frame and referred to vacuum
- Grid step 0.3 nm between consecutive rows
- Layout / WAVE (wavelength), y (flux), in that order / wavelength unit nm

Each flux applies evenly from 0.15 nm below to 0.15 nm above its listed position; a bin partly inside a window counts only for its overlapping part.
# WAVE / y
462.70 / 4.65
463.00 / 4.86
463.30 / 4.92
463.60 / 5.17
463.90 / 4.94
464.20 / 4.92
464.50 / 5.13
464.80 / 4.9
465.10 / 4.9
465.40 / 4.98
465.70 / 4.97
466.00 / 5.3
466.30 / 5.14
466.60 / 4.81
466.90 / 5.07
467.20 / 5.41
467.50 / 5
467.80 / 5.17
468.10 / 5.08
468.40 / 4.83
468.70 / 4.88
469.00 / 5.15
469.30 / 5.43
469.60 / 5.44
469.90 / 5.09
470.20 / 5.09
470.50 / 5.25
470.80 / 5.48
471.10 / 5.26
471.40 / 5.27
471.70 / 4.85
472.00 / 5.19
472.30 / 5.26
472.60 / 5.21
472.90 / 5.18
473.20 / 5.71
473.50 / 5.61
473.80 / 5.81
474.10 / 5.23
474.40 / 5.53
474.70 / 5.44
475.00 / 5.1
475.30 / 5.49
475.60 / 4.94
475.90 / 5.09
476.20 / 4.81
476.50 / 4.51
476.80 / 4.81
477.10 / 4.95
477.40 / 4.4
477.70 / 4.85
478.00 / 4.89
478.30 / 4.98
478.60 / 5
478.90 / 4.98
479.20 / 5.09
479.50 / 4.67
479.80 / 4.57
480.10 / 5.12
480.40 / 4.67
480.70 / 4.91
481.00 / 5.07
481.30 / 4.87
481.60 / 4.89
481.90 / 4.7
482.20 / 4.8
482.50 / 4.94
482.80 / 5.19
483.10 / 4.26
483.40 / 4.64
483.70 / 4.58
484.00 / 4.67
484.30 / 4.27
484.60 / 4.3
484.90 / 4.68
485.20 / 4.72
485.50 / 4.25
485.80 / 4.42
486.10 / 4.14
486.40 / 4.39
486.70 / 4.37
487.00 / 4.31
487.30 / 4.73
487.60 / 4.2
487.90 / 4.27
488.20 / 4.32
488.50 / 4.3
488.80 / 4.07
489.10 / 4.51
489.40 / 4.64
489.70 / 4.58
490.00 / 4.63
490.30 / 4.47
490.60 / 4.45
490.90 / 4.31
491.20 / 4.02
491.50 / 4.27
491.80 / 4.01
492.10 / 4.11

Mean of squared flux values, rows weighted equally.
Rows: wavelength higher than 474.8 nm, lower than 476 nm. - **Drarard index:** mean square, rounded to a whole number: 27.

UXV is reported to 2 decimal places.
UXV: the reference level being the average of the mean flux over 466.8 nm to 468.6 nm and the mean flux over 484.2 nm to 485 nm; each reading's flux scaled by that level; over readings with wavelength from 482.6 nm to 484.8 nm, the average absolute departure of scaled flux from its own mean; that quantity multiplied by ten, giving 0.51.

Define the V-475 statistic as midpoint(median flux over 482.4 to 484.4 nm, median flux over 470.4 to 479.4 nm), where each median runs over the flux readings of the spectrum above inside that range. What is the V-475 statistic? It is 4.89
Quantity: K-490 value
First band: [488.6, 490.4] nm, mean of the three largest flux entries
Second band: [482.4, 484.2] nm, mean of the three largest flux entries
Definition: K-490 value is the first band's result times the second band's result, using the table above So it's 22.8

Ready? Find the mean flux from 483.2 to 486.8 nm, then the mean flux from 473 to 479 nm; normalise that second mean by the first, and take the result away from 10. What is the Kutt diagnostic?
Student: 8.85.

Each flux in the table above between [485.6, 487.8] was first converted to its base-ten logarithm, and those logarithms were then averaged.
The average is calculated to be 0.64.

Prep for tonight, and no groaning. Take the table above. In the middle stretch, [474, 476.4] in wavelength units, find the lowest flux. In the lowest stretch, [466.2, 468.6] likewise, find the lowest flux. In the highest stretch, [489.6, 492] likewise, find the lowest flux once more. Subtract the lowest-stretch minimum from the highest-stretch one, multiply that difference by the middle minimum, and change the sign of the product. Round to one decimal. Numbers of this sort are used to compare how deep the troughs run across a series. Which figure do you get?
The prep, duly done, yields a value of 3.8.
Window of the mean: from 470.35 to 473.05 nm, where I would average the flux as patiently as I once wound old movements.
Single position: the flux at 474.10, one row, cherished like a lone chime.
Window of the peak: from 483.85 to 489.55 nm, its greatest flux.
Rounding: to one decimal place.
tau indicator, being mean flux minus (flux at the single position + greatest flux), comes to -4.7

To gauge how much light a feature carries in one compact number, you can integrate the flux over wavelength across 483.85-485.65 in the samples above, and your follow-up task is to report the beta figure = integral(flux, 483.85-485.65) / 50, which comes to 0.161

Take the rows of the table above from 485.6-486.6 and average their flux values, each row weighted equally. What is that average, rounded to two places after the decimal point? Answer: 4.32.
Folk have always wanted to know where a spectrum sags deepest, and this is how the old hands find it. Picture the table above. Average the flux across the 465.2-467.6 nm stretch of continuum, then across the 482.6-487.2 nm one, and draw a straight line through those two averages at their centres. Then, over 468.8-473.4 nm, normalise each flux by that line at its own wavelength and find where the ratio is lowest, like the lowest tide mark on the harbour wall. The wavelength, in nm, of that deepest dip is 471.70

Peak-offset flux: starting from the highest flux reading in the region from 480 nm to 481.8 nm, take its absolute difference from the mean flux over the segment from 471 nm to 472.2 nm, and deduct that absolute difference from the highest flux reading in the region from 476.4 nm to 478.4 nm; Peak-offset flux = 4.96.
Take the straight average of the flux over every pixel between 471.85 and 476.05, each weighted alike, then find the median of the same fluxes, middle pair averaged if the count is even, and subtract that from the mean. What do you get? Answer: 0.10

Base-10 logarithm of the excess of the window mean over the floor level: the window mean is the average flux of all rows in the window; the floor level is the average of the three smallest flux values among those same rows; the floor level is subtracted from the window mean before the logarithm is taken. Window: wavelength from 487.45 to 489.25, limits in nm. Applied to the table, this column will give -1.01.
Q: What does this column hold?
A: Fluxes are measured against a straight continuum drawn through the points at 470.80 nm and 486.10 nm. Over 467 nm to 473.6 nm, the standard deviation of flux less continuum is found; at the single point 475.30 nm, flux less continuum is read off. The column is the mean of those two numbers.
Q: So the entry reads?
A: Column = 0.37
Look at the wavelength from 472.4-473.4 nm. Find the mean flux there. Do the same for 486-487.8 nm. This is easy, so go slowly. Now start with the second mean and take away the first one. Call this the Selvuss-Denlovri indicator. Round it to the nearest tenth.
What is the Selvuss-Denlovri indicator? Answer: -1.0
